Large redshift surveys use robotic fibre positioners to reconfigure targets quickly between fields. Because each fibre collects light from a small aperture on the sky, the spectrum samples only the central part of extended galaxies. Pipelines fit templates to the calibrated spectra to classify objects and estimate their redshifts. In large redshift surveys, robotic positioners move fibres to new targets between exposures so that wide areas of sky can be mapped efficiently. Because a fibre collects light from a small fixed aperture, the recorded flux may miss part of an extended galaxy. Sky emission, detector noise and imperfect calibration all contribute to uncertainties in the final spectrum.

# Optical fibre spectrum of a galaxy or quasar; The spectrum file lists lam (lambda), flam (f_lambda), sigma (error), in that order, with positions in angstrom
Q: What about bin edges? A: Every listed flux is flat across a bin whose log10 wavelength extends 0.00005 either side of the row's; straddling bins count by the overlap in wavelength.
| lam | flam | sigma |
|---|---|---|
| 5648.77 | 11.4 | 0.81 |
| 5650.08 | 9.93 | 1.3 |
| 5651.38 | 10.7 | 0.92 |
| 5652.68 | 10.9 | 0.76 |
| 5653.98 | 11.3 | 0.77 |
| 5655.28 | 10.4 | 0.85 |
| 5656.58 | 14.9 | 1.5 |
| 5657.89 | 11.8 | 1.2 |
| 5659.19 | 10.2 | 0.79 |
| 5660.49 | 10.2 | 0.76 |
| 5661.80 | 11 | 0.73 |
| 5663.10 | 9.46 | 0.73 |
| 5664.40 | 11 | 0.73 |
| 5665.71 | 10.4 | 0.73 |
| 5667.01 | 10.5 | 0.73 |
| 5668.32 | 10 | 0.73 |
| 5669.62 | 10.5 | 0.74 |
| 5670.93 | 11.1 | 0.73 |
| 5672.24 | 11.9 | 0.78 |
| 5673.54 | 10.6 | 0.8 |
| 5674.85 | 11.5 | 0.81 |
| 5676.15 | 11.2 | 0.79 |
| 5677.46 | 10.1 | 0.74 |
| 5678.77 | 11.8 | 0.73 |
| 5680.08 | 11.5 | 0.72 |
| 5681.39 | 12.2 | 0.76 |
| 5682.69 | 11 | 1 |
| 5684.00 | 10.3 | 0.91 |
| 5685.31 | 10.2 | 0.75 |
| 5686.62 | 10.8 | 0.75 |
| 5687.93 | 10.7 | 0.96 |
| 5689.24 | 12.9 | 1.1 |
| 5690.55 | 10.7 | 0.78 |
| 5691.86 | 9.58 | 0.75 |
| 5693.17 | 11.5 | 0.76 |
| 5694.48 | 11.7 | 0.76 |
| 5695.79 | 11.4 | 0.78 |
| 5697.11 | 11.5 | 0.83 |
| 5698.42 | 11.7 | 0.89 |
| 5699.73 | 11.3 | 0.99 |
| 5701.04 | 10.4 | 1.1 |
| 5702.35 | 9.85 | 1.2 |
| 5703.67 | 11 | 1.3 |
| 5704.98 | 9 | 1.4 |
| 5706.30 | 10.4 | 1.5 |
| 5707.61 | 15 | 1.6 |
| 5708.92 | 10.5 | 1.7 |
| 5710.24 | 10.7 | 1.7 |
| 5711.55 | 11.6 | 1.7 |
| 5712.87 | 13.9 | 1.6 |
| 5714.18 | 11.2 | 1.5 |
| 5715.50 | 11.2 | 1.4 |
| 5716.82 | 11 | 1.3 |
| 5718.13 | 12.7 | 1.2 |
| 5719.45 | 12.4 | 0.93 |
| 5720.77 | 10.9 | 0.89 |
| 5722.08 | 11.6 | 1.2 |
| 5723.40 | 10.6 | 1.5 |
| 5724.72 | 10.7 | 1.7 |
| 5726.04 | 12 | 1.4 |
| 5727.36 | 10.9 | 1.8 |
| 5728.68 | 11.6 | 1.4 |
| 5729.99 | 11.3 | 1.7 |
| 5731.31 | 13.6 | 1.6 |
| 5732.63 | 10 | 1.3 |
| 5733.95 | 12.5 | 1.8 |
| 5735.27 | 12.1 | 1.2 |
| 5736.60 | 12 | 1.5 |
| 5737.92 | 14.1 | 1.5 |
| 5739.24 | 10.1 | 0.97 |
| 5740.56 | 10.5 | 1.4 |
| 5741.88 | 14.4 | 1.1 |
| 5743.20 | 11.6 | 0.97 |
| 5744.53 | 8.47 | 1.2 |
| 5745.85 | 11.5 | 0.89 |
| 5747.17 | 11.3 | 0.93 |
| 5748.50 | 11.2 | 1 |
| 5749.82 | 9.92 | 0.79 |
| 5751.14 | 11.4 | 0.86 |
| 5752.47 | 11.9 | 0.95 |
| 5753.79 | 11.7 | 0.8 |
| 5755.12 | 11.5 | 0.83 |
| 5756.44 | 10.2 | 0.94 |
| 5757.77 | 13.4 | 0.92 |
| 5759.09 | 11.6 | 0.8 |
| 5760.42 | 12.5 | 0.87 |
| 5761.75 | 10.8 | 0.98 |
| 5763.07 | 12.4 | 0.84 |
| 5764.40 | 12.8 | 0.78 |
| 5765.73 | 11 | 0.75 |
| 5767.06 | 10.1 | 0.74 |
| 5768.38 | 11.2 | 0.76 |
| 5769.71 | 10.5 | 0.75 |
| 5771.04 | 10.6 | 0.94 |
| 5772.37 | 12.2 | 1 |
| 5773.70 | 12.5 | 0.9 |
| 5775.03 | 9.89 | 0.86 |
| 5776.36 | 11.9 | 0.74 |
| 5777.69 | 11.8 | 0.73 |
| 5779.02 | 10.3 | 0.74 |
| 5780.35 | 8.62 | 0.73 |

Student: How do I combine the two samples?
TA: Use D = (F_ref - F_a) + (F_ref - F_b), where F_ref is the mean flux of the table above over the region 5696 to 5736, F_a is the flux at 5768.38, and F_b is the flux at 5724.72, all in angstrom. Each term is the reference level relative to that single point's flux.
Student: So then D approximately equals 1.0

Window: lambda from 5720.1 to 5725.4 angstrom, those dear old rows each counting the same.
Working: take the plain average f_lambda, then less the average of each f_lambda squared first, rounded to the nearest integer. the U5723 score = -109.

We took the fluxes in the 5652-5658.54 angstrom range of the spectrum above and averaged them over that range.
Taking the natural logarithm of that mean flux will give 2.47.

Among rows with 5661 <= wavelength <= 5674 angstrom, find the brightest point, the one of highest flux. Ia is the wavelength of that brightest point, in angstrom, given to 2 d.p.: 5672.24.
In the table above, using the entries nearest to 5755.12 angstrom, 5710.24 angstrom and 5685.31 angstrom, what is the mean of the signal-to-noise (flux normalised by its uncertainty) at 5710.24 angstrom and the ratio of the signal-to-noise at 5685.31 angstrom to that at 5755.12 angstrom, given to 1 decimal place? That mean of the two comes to 3.6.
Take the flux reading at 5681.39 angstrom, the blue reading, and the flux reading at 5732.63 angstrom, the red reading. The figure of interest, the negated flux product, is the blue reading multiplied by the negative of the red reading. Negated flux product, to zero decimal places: -122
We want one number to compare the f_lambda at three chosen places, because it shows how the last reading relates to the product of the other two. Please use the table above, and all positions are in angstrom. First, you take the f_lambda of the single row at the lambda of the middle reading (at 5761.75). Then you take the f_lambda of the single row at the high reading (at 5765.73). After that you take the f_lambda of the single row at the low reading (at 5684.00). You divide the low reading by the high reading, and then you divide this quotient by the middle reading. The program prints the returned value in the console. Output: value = 0.0867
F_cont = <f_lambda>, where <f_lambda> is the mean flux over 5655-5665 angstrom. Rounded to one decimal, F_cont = 11.1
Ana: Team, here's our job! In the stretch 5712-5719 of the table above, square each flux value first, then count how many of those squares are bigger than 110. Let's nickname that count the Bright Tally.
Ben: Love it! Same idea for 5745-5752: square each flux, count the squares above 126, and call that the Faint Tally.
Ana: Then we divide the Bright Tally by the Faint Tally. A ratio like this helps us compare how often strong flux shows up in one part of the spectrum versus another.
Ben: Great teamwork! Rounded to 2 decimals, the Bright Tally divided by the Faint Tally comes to 1.67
